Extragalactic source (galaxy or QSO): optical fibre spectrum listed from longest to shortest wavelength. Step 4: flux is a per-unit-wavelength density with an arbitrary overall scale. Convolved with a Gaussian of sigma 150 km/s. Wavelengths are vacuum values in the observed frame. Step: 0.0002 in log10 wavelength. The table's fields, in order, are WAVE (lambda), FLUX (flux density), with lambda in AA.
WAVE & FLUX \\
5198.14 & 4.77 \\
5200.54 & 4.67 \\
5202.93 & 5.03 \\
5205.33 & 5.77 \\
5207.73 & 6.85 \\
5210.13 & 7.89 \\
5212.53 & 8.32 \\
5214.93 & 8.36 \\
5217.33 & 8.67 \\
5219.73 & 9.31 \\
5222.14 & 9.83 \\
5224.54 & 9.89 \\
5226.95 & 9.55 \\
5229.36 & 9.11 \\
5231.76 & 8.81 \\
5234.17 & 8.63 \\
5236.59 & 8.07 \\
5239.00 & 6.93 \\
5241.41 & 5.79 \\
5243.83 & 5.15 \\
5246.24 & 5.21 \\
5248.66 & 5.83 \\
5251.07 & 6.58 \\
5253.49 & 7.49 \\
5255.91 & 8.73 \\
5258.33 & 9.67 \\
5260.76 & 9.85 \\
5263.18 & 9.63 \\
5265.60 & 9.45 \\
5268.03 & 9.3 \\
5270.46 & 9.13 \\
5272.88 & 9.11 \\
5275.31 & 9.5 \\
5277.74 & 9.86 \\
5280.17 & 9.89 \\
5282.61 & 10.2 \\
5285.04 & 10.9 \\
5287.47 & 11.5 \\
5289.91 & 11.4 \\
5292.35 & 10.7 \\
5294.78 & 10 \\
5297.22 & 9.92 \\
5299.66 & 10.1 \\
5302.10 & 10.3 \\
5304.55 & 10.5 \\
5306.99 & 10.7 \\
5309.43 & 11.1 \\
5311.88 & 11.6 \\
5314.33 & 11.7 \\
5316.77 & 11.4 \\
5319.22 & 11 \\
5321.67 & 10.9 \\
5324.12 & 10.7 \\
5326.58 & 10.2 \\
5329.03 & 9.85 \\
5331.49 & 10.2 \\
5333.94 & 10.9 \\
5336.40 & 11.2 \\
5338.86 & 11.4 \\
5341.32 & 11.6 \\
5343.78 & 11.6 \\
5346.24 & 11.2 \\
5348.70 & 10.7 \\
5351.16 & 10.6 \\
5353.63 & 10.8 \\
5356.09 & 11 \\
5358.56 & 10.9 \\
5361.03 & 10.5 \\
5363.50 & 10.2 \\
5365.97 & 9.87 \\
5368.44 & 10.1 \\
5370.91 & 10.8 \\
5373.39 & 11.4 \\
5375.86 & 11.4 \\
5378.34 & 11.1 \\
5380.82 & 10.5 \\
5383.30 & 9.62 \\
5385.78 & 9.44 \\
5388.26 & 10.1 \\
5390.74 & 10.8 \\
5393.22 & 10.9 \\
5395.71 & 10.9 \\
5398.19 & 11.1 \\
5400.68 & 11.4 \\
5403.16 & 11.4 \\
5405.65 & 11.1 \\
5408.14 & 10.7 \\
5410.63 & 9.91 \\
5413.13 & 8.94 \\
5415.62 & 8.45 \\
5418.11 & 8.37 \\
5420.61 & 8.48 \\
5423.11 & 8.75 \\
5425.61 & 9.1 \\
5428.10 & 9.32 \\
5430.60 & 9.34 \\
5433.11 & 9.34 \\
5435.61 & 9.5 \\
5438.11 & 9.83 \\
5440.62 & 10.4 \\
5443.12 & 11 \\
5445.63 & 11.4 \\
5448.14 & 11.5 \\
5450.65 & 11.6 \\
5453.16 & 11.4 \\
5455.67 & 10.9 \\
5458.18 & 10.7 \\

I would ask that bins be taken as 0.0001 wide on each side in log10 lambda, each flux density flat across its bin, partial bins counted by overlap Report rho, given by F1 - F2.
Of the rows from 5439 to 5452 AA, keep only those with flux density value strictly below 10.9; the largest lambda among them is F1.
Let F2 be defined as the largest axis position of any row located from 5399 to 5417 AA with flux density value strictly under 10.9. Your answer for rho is 25.0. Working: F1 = 5440.62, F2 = 5415.62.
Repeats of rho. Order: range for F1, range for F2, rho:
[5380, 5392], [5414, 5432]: -39.9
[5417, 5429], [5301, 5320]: 121.1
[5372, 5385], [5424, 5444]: -57.3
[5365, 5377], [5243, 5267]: 105.3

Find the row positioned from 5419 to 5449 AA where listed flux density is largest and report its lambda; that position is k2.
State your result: 5448.14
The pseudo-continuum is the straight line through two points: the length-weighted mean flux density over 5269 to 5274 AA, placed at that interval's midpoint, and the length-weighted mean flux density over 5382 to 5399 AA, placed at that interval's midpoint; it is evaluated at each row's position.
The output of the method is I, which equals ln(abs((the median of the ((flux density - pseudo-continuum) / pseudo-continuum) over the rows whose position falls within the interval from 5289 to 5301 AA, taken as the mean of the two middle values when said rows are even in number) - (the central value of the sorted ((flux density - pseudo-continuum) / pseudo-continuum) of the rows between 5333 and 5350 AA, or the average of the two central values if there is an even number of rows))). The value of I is -2.7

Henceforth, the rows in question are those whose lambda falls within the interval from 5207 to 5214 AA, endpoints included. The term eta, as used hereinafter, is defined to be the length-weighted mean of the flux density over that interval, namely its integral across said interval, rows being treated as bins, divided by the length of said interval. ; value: 7.8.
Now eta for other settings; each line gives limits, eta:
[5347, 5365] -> 10.7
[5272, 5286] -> 9.9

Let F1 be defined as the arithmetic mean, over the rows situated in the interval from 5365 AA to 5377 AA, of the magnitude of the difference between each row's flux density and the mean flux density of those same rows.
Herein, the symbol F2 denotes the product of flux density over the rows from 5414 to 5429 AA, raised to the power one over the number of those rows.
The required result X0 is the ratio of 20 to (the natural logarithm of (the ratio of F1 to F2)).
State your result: -7.4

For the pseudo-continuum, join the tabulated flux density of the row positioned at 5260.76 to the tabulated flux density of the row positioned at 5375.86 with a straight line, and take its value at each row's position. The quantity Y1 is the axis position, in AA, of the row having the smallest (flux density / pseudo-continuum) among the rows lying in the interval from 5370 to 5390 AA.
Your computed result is 5385.78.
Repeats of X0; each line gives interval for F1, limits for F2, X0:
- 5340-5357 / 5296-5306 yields -5.9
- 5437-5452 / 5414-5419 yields -7.4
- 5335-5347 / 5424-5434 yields -4.9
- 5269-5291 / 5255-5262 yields -7.9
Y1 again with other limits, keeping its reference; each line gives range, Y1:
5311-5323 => 5321.67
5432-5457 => 5433.11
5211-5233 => 5212.53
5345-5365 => 5363.50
